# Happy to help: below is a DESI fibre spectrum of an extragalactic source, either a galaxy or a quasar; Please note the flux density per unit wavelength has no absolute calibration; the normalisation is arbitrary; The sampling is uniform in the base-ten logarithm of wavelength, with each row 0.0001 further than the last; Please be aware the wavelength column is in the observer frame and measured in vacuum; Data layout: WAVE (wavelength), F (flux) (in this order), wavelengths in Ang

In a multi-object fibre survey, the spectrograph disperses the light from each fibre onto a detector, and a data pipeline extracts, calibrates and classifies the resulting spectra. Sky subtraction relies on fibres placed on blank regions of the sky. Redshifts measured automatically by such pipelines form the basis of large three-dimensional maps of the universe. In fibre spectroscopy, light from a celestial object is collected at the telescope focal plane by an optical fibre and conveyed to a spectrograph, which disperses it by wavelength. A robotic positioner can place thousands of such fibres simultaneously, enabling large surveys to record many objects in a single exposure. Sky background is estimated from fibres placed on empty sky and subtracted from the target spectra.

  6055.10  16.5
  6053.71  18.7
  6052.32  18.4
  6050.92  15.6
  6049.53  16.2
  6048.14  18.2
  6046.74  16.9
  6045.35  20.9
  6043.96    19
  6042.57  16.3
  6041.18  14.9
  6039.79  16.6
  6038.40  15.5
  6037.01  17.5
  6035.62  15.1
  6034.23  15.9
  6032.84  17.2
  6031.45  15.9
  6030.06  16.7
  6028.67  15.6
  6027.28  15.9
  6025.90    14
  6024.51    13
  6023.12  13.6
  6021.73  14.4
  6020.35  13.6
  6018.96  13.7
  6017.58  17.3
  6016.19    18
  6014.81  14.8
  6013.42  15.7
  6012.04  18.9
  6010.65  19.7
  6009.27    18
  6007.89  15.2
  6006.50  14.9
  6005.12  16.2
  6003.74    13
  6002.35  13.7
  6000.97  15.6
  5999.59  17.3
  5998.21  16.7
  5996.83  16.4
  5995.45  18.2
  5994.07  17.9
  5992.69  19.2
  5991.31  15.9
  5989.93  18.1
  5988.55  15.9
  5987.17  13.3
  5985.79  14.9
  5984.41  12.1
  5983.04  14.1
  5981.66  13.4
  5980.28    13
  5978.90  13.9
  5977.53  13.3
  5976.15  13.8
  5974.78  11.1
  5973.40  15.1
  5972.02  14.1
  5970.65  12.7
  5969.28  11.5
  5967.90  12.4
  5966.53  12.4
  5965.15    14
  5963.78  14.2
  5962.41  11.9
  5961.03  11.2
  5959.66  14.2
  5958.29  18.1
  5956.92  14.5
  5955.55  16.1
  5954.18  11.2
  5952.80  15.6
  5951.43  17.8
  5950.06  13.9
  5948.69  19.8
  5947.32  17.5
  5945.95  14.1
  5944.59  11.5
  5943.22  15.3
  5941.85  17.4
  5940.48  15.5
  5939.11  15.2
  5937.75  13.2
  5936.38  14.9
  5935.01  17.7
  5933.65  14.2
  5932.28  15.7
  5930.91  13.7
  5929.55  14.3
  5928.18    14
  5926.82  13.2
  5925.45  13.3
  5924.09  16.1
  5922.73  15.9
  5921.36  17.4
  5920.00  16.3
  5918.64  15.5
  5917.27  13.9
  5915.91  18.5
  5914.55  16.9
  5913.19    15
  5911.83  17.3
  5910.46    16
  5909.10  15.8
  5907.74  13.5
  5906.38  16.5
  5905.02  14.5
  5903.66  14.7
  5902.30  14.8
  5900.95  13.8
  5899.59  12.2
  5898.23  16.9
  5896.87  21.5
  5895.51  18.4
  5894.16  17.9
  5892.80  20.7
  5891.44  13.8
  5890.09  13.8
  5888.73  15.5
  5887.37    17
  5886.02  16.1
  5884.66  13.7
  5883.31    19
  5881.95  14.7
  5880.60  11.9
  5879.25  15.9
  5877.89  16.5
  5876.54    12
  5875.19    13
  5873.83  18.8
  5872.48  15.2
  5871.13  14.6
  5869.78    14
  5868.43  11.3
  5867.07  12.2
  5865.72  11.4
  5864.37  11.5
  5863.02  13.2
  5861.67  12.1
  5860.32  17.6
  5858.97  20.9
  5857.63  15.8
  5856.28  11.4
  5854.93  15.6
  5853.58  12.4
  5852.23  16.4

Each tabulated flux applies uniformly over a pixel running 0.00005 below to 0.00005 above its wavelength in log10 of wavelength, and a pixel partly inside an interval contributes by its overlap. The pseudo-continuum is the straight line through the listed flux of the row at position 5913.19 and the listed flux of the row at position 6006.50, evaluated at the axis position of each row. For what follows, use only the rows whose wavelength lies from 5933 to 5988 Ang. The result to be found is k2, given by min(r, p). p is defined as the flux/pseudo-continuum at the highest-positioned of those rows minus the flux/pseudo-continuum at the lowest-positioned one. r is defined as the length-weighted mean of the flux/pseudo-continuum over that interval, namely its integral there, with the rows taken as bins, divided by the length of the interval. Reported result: -0.06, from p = -0.06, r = 0.95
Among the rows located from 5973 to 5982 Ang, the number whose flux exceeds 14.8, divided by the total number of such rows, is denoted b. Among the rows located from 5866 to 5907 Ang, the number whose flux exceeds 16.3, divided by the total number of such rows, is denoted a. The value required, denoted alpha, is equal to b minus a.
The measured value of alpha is -0.2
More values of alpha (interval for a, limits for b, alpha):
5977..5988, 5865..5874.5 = 0.3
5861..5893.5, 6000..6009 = 0.5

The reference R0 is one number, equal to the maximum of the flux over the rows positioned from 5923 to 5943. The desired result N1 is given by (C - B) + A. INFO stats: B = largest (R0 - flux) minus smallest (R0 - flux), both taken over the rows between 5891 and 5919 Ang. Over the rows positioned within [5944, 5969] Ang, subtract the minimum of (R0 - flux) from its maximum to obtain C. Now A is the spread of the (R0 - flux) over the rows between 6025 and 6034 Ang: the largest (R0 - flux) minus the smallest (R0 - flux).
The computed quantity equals 2.5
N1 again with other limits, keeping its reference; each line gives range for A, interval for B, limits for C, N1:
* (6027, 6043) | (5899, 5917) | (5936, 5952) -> 4.6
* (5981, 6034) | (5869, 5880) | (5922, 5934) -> 3.7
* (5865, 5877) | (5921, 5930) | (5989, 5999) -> 6.6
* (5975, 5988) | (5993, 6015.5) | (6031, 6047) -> 2.1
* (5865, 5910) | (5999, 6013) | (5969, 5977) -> 7.5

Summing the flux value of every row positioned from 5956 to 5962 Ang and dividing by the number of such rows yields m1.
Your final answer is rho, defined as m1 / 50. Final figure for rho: 0.29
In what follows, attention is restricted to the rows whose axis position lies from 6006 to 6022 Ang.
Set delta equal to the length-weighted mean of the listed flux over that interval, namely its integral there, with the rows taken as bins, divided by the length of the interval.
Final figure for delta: 16.2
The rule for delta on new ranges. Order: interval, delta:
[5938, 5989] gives 14.2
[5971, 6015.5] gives 15.4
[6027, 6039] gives 16.1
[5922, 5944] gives 15.0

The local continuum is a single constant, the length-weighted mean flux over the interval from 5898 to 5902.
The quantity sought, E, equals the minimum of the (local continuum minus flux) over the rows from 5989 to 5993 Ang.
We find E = -5.1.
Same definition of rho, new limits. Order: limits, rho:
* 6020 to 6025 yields 0.27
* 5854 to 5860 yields 0.32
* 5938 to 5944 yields 0.32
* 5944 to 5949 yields 0.31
